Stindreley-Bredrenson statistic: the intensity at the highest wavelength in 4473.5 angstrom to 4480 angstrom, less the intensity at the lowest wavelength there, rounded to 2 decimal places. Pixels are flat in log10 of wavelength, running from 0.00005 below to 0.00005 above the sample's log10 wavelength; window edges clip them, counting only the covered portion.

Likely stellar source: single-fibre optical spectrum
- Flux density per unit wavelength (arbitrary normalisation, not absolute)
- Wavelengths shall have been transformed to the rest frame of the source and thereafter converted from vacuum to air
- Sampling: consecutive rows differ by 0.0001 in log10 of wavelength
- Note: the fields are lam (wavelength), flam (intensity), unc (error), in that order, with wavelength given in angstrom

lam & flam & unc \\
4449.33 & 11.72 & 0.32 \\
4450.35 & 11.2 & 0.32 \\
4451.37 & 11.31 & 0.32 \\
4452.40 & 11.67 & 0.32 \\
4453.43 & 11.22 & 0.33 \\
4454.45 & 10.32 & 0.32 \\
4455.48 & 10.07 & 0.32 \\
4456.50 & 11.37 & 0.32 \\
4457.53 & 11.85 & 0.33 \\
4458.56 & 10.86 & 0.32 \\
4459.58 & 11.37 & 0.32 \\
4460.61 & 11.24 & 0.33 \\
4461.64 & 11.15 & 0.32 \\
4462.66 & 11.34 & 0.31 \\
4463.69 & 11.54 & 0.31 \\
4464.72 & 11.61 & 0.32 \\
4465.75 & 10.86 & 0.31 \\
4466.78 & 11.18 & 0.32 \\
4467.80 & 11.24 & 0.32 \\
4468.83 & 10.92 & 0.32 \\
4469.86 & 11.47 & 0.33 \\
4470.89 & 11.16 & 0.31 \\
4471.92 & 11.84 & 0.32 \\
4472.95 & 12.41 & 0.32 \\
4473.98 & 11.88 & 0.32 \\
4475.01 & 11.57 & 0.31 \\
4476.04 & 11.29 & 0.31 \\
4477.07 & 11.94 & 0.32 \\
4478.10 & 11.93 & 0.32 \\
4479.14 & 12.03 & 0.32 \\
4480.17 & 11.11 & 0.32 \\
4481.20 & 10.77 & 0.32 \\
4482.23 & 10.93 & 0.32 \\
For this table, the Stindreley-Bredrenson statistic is 0.15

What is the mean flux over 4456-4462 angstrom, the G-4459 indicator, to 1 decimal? 11.3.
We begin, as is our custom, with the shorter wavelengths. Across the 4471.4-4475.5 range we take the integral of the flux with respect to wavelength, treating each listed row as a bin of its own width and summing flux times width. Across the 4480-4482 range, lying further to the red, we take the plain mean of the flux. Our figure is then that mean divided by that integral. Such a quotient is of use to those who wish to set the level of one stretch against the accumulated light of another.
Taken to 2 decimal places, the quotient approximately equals 0.22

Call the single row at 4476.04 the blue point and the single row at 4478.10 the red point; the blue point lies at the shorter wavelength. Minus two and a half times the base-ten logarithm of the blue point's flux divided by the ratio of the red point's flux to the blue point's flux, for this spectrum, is -2.57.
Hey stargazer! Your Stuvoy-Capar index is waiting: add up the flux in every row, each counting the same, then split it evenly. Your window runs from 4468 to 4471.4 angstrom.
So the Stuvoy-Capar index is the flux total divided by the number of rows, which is 11.2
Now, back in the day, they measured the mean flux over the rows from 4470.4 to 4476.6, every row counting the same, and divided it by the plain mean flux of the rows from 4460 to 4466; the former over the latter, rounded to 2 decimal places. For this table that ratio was 1.04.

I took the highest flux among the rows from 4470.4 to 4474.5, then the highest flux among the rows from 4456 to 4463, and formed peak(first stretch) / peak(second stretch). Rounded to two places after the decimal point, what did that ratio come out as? 1.05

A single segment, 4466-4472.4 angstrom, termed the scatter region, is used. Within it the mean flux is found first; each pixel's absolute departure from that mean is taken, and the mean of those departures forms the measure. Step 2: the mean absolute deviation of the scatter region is 0.24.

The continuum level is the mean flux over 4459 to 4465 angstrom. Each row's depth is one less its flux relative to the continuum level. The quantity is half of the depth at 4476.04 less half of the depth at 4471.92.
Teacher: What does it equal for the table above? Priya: 0.02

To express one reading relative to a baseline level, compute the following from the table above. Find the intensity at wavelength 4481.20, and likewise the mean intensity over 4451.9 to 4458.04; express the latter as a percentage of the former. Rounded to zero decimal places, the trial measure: 103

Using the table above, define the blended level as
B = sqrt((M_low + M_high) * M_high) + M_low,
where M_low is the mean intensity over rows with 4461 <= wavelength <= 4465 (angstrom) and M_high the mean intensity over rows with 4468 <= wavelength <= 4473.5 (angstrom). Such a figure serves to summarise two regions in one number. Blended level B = 27.7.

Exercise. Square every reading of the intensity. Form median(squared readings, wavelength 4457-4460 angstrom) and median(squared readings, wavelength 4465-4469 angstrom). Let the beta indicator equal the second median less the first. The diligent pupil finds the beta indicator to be -7.2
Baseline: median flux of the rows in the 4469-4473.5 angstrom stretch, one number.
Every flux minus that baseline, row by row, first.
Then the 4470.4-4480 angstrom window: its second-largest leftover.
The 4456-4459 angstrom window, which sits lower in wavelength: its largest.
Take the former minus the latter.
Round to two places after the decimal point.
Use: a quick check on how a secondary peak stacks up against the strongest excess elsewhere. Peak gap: 0.18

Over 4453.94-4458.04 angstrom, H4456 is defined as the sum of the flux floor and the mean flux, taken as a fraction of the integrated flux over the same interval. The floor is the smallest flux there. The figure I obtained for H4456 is 0.469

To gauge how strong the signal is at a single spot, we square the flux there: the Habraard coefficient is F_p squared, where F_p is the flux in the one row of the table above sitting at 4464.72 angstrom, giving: 135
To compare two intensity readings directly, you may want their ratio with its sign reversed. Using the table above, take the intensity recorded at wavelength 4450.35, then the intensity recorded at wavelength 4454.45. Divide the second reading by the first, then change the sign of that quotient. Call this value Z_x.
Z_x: -0.92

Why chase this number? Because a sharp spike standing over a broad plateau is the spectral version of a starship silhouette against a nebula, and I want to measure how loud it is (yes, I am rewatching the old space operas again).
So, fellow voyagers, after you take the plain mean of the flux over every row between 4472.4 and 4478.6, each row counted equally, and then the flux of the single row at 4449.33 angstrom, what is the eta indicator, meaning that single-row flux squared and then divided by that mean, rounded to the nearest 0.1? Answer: 11.6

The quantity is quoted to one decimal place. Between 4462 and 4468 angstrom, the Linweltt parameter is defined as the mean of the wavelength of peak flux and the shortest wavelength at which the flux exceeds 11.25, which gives 4463.7 angstrom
